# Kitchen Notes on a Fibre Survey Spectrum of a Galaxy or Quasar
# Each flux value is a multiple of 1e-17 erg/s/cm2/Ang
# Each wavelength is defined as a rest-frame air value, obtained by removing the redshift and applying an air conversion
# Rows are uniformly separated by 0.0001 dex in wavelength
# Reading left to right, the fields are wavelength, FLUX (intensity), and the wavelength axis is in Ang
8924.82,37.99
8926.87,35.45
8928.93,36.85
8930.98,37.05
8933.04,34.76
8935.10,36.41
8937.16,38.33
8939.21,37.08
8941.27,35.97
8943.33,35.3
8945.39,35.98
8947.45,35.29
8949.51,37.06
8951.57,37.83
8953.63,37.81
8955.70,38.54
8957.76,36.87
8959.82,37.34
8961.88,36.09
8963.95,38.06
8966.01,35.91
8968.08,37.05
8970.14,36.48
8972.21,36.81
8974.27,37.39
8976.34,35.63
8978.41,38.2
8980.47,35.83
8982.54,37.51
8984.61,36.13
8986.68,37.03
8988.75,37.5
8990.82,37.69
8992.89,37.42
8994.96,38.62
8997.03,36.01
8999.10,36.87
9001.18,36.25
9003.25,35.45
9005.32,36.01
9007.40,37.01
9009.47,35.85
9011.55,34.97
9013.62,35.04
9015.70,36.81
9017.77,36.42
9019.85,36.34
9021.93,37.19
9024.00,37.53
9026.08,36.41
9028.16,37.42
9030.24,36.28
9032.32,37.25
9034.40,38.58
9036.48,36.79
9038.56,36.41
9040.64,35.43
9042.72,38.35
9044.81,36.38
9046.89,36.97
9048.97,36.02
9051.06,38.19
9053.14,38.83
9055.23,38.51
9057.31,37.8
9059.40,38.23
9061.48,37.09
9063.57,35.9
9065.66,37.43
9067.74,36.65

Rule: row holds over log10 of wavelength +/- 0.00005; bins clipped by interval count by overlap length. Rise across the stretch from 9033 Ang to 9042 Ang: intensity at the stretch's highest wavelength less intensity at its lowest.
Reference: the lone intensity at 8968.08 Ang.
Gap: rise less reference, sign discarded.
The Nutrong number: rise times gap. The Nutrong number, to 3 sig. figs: -127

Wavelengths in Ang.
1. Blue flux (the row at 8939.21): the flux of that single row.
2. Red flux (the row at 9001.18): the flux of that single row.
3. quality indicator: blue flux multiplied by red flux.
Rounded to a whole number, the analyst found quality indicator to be 1344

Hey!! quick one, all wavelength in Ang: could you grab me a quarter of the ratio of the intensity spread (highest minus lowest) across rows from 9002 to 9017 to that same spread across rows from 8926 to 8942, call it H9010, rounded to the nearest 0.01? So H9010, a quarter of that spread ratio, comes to 0.14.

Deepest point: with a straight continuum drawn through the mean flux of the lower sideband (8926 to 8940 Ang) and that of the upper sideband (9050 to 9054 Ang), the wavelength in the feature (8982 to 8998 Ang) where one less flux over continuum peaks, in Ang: 8997.03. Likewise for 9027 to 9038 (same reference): 9030.24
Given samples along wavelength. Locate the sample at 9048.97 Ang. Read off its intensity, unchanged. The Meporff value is 36.02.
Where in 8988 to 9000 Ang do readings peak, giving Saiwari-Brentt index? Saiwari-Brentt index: 8994.96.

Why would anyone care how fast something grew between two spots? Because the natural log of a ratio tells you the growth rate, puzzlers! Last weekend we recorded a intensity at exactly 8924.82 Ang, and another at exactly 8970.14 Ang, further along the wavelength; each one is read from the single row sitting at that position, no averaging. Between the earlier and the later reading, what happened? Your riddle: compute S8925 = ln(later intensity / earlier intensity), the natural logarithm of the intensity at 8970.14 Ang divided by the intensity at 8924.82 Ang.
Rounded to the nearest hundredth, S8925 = -0.04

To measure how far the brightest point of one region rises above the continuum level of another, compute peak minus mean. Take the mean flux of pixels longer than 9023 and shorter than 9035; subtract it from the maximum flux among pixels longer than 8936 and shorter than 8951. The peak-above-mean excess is 1.1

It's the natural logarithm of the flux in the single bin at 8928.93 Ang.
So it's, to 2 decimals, 3.61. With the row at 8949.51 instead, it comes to 3.61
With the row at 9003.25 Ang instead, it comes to 3.57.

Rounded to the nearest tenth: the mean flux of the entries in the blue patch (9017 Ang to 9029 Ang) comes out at 36.9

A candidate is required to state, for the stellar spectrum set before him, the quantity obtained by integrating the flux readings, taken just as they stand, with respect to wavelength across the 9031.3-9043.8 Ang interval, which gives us 464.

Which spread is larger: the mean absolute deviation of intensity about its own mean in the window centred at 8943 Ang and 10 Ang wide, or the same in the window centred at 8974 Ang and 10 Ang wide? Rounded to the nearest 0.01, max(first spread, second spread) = 0.71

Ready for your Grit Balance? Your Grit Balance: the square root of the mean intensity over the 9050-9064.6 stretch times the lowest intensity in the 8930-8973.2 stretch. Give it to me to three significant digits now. 36.2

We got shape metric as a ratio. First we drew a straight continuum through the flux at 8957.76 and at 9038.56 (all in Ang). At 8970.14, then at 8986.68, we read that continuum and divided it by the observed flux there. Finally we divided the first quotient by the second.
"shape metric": 1.02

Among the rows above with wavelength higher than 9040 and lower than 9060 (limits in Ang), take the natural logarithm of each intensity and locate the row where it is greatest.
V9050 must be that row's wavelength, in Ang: 9053.14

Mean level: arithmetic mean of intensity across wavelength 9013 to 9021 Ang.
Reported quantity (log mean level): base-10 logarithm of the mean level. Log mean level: 1.56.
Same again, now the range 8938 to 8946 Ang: 1.56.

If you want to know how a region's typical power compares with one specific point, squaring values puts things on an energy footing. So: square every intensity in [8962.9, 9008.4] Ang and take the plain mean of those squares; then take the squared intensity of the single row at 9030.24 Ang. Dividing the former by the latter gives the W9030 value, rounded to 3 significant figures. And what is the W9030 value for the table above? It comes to 1.03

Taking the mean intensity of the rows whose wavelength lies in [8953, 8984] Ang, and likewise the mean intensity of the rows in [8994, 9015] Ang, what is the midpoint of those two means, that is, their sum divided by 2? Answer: 36.6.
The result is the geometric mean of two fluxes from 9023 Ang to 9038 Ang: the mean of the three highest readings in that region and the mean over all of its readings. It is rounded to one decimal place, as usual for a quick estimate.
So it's 37.5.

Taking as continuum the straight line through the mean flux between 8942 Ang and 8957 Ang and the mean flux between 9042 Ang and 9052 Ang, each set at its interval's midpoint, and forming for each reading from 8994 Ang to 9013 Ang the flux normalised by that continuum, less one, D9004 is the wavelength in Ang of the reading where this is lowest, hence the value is 9011.55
